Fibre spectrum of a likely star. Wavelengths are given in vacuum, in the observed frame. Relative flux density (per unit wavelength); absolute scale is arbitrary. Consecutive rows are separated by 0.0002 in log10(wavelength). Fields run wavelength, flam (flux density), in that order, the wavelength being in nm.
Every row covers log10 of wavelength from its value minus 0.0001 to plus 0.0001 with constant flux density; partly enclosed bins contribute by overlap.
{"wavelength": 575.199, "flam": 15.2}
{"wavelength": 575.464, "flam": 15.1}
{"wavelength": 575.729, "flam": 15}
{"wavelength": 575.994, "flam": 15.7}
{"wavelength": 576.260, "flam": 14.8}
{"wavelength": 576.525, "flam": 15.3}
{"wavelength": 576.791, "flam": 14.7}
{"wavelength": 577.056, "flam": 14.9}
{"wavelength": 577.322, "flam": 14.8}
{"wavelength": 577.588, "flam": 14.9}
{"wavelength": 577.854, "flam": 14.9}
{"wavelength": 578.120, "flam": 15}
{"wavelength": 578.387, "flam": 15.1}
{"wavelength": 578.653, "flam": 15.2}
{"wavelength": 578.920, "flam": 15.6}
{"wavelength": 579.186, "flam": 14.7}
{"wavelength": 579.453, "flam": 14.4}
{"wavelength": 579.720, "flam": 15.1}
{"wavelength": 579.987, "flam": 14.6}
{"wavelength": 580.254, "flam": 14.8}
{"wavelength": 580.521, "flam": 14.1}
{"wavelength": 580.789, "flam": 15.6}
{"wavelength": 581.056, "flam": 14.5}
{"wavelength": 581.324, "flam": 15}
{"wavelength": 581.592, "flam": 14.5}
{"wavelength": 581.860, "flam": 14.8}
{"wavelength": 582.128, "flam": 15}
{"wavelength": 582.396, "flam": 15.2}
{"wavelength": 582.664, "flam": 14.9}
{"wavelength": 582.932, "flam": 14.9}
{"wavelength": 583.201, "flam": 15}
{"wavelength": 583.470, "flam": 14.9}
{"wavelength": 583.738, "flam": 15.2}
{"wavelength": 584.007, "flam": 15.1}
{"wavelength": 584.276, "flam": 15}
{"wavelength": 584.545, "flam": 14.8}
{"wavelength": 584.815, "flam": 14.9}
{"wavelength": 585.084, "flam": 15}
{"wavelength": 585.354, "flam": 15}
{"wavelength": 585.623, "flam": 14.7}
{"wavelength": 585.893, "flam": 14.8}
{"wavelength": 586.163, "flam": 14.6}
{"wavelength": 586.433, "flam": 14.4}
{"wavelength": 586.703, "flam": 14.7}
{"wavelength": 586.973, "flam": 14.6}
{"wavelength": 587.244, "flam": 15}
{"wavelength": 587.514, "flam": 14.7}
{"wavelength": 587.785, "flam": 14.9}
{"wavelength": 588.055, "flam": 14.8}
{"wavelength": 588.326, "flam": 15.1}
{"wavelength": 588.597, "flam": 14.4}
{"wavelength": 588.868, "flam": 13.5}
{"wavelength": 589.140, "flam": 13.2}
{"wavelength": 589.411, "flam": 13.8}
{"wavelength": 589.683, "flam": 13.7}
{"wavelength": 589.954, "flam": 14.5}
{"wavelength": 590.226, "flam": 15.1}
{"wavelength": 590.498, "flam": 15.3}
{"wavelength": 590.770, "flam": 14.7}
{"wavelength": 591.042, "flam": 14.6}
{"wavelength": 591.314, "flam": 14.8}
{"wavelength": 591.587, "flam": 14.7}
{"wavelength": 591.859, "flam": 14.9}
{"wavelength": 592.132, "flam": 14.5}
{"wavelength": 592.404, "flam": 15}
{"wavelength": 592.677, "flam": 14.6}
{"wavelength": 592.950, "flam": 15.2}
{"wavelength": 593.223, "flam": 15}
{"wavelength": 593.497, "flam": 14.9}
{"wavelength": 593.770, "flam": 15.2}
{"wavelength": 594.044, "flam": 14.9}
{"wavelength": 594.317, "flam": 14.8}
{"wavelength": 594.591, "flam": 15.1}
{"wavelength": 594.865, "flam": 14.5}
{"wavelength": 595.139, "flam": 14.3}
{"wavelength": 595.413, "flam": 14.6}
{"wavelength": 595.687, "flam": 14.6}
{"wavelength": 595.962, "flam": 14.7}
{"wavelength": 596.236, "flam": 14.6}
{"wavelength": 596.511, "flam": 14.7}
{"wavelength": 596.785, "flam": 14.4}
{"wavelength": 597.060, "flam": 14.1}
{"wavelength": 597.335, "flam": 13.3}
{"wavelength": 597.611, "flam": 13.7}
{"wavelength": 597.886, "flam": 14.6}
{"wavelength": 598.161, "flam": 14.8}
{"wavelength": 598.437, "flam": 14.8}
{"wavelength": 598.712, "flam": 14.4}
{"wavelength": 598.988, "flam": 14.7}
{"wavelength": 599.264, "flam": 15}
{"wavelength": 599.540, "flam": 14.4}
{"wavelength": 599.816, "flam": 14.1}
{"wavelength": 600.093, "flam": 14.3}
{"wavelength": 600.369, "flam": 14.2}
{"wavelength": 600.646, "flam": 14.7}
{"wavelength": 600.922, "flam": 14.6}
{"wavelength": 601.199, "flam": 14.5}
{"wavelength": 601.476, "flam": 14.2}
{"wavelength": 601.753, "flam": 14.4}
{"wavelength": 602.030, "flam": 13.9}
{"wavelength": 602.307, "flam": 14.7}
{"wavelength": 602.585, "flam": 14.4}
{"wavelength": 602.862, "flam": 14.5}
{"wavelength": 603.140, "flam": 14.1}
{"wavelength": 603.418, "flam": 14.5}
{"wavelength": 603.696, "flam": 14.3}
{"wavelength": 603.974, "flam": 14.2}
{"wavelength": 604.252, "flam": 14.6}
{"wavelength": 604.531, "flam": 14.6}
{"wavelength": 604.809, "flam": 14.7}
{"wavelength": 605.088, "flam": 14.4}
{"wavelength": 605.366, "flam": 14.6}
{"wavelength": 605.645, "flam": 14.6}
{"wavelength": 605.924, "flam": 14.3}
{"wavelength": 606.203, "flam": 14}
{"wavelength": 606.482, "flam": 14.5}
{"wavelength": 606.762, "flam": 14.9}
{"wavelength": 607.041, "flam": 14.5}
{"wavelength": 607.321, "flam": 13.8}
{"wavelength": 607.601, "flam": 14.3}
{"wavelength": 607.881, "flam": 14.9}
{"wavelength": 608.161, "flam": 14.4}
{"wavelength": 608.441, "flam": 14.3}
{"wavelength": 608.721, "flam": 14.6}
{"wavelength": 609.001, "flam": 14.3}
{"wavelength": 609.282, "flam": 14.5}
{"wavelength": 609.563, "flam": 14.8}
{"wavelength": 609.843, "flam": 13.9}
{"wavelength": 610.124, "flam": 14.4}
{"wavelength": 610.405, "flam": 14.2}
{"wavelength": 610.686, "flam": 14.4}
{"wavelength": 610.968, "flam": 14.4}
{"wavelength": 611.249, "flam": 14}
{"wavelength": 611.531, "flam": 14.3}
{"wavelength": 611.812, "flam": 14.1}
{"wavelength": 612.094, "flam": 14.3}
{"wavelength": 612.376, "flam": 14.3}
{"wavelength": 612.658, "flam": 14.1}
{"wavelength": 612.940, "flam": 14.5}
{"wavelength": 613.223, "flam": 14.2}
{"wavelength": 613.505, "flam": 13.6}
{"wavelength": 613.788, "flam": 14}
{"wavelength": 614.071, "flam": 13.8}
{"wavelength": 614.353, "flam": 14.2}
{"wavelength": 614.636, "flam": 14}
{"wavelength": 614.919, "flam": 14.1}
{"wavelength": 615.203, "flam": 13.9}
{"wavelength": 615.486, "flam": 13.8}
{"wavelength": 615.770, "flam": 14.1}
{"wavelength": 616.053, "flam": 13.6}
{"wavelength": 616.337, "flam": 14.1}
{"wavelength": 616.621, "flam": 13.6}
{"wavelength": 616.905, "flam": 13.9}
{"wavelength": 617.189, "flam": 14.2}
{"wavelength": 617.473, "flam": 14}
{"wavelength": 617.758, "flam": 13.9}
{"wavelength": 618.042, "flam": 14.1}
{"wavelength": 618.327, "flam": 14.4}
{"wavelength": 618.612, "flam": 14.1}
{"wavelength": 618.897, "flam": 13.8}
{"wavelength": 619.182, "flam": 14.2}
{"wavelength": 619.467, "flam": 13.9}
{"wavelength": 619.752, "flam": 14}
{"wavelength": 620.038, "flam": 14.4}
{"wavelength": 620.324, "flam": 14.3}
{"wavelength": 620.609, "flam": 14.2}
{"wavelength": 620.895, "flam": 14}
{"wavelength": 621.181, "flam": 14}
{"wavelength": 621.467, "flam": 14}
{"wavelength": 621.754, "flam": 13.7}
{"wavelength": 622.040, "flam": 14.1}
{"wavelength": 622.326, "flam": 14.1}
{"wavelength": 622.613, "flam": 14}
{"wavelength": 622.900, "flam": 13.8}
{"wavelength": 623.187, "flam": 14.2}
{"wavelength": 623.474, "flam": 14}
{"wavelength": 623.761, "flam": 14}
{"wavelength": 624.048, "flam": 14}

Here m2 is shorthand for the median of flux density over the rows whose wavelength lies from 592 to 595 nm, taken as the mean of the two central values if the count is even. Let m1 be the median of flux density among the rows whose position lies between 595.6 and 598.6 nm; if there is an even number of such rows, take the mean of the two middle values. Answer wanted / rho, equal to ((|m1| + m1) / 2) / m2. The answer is 0.98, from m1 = 14.6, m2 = 14.9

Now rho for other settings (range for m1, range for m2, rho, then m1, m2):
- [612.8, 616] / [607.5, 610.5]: 0.97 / 14.0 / 14.4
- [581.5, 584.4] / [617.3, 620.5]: 1.06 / 15.0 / 14.1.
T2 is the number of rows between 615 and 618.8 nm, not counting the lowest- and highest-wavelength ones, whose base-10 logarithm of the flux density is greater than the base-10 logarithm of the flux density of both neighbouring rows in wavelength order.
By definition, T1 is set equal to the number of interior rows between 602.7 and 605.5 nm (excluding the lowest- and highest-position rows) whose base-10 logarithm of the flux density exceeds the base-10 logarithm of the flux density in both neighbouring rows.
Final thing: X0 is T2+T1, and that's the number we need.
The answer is 6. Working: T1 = 2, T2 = 4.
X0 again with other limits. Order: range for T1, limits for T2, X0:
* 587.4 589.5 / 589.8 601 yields 14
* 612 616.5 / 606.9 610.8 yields 9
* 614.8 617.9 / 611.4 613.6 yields 4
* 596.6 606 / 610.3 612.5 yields 9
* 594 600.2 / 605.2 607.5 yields 5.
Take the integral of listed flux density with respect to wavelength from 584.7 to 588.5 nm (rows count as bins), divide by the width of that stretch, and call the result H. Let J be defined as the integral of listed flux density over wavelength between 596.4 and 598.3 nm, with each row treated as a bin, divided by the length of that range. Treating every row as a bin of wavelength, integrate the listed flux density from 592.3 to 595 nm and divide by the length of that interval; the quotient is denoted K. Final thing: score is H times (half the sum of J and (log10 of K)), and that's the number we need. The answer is 114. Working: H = 14.80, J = 14.2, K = 14.9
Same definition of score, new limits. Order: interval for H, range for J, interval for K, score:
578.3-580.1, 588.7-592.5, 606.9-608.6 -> 117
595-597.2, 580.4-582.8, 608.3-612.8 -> 116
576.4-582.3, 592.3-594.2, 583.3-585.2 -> 120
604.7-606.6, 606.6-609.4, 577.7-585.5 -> 113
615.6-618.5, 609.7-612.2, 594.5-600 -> 108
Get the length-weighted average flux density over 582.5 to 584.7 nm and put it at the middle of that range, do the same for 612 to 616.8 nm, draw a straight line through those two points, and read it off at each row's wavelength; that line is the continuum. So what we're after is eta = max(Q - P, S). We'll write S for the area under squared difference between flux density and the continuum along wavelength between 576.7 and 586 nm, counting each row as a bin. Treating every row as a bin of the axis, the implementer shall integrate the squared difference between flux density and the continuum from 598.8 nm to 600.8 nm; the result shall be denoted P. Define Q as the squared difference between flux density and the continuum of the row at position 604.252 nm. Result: 1.0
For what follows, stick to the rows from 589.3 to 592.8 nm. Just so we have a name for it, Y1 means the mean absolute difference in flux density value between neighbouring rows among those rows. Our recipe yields 0.350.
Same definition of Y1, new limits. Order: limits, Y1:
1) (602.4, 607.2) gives 0.256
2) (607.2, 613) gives 0.315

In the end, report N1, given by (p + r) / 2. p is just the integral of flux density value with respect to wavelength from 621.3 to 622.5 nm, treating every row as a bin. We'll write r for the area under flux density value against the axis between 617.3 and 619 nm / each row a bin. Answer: 20.3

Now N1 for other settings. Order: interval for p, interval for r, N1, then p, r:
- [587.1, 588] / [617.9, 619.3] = 16.6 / 13.4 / 19.8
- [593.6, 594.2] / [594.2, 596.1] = 18.4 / 9.0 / 27.8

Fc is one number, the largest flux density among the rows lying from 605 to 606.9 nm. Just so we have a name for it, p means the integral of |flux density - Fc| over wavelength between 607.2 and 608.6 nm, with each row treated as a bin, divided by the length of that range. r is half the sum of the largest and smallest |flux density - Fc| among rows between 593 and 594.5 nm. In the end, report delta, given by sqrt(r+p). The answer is 0.84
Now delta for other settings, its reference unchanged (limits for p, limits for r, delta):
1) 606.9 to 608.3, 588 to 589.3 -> 1.19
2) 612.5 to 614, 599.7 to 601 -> 1.15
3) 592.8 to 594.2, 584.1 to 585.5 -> 0.44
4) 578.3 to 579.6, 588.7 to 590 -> 1.20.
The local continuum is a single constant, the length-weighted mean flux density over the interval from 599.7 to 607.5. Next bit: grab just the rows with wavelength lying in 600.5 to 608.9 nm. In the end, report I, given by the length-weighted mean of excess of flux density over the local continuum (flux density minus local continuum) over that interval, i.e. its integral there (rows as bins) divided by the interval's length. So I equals 0.04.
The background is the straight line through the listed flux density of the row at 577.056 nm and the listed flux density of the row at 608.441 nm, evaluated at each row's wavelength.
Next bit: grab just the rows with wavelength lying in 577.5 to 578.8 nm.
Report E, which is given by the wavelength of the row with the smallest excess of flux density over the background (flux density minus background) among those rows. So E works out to 577.588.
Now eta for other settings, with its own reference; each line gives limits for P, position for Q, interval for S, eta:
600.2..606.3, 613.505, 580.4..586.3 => 0.6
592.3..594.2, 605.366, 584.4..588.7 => 0.2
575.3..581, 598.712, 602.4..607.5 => 0.4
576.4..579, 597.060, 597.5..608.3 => 1.1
